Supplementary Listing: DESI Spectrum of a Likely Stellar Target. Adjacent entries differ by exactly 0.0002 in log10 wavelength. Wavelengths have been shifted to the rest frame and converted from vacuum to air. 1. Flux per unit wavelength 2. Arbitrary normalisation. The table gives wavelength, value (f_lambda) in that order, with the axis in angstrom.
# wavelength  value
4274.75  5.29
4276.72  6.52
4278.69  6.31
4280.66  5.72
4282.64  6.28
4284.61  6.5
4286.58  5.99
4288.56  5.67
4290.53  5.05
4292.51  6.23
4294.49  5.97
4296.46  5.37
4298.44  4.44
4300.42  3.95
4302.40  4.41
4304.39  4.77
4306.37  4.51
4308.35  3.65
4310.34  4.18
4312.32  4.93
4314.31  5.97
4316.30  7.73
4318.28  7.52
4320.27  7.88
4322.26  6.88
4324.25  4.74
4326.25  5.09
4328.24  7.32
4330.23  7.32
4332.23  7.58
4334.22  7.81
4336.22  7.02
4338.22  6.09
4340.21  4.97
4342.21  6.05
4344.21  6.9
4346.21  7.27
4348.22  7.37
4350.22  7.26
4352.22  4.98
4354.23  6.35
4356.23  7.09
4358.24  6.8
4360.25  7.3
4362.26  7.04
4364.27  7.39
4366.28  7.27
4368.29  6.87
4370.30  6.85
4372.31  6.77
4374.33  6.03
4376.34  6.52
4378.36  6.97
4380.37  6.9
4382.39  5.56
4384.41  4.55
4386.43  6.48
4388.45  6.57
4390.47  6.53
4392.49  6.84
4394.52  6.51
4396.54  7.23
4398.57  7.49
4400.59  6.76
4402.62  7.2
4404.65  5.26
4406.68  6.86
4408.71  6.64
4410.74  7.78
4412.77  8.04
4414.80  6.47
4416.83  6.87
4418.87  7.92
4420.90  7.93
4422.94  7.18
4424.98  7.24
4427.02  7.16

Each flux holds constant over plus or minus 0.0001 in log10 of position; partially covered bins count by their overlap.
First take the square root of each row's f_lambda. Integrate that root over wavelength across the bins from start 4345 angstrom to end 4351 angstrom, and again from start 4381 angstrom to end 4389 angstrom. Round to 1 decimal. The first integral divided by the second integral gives 0.8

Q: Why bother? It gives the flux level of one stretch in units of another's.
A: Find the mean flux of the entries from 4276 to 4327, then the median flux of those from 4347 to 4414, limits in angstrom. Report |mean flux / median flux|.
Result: 0.82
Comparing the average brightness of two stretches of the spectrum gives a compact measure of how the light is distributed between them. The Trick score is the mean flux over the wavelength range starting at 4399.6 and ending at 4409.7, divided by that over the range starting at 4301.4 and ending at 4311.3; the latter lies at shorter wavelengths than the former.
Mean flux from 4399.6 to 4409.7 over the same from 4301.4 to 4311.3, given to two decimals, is 1.52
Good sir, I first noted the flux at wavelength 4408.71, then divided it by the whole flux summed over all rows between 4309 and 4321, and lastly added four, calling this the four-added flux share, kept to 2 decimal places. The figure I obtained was 4.17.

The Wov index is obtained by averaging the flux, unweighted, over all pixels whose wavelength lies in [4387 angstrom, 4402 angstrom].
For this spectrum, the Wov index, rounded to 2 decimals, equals 6.85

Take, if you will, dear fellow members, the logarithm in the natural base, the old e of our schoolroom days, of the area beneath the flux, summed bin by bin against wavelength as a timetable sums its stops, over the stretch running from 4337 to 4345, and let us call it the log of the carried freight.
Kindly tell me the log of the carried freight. 3.87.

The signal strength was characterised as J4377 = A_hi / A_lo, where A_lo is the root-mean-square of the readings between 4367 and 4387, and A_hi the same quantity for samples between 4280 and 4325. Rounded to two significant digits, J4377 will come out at 0.89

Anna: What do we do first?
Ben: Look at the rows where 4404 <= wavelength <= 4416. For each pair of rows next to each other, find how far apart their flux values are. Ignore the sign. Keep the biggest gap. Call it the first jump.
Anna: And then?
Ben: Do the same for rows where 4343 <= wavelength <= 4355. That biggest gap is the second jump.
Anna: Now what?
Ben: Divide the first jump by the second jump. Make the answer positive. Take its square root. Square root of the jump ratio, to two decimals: 0.84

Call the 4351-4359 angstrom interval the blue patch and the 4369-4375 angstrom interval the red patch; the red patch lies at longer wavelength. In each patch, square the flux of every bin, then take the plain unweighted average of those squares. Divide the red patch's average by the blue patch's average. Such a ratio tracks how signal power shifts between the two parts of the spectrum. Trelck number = 1.07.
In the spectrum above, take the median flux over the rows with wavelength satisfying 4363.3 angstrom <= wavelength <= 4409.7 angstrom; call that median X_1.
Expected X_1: 6.8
